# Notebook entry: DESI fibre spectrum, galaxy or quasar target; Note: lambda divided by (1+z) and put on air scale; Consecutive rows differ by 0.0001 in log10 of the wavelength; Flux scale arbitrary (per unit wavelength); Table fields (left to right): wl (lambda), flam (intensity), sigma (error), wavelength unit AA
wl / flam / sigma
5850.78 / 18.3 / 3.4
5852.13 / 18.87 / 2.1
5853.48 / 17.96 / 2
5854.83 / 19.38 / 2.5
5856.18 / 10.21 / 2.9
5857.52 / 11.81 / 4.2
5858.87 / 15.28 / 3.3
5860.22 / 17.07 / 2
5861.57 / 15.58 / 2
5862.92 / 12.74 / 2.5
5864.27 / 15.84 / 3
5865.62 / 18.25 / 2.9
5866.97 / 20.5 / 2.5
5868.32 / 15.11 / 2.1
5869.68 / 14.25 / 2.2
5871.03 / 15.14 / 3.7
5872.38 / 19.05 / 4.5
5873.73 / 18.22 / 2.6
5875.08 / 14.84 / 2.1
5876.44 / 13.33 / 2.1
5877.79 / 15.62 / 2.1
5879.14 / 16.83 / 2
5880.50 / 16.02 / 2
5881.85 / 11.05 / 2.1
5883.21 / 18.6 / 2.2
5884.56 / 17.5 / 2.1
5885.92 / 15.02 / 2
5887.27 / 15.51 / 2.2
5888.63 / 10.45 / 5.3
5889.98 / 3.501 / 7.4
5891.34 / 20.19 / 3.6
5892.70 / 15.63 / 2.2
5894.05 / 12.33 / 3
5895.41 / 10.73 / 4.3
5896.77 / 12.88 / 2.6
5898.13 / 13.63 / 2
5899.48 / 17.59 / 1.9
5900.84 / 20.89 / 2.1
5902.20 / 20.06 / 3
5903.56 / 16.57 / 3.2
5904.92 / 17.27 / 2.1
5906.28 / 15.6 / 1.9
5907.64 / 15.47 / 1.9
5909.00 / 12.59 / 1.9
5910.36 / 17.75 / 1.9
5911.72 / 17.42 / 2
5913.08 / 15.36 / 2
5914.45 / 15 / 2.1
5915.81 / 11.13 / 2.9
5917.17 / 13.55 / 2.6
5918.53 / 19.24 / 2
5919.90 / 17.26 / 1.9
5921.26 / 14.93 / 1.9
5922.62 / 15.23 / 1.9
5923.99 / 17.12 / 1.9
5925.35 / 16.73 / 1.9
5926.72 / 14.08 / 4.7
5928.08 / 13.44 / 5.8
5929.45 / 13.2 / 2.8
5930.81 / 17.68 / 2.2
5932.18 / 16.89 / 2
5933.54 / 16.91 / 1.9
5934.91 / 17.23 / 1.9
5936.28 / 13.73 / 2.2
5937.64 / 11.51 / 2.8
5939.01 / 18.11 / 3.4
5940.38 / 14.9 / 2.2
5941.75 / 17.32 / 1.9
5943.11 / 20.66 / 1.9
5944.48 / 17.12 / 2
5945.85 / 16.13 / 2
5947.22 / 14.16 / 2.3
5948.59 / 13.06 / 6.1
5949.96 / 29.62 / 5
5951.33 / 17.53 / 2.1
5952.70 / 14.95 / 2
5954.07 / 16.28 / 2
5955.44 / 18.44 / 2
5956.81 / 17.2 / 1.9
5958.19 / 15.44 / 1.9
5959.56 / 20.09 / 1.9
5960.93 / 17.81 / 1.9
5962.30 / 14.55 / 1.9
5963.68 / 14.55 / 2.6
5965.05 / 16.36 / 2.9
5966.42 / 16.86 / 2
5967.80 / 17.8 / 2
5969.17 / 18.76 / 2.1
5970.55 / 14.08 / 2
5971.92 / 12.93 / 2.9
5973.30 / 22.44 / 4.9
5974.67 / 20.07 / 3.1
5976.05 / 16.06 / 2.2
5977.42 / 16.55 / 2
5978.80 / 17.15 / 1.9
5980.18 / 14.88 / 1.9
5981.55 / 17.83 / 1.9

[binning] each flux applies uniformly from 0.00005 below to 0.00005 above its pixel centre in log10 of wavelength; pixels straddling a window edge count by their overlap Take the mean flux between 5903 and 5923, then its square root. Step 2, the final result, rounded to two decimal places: 3.95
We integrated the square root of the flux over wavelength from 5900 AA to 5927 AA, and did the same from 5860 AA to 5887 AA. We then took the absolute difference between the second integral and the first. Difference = 1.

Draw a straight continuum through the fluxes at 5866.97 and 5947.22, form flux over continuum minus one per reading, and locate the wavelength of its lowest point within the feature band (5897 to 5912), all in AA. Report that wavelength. 5909.00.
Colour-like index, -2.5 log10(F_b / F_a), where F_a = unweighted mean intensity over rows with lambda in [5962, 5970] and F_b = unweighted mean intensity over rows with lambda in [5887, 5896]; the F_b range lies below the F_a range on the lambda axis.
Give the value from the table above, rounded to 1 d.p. 0.3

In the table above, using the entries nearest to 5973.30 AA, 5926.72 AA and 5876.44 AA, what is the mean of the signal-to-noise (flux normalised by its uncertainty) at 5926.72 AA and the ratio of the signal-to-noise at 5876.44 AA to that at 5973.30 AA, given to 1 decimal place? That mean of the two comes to 2.2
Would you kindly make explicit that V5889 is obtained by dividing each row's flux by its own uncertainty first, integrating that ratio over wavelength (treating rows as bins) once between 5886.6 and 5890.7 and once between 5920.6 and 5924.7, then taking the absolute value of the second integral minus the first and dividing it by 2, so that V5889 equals 11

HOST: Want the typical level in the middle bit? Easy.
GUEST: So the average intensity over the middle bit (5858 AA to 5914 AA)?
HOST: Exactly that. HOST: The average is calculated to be 15.5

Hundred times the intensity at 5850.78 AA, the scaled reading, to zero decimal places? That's 1830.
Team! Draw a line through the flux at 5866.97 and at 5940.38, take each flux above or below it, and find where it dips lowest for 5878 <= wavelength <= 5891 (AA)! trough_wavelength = 5889.98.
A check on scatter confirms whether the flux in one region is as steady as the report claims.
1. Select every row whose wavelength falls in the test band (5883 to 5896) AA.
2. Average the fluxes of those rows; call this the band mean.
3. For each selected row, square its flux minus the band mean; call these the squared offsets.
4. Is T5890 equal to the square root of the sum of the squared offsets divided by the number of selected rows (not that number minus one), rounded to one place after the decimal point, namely 4.6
